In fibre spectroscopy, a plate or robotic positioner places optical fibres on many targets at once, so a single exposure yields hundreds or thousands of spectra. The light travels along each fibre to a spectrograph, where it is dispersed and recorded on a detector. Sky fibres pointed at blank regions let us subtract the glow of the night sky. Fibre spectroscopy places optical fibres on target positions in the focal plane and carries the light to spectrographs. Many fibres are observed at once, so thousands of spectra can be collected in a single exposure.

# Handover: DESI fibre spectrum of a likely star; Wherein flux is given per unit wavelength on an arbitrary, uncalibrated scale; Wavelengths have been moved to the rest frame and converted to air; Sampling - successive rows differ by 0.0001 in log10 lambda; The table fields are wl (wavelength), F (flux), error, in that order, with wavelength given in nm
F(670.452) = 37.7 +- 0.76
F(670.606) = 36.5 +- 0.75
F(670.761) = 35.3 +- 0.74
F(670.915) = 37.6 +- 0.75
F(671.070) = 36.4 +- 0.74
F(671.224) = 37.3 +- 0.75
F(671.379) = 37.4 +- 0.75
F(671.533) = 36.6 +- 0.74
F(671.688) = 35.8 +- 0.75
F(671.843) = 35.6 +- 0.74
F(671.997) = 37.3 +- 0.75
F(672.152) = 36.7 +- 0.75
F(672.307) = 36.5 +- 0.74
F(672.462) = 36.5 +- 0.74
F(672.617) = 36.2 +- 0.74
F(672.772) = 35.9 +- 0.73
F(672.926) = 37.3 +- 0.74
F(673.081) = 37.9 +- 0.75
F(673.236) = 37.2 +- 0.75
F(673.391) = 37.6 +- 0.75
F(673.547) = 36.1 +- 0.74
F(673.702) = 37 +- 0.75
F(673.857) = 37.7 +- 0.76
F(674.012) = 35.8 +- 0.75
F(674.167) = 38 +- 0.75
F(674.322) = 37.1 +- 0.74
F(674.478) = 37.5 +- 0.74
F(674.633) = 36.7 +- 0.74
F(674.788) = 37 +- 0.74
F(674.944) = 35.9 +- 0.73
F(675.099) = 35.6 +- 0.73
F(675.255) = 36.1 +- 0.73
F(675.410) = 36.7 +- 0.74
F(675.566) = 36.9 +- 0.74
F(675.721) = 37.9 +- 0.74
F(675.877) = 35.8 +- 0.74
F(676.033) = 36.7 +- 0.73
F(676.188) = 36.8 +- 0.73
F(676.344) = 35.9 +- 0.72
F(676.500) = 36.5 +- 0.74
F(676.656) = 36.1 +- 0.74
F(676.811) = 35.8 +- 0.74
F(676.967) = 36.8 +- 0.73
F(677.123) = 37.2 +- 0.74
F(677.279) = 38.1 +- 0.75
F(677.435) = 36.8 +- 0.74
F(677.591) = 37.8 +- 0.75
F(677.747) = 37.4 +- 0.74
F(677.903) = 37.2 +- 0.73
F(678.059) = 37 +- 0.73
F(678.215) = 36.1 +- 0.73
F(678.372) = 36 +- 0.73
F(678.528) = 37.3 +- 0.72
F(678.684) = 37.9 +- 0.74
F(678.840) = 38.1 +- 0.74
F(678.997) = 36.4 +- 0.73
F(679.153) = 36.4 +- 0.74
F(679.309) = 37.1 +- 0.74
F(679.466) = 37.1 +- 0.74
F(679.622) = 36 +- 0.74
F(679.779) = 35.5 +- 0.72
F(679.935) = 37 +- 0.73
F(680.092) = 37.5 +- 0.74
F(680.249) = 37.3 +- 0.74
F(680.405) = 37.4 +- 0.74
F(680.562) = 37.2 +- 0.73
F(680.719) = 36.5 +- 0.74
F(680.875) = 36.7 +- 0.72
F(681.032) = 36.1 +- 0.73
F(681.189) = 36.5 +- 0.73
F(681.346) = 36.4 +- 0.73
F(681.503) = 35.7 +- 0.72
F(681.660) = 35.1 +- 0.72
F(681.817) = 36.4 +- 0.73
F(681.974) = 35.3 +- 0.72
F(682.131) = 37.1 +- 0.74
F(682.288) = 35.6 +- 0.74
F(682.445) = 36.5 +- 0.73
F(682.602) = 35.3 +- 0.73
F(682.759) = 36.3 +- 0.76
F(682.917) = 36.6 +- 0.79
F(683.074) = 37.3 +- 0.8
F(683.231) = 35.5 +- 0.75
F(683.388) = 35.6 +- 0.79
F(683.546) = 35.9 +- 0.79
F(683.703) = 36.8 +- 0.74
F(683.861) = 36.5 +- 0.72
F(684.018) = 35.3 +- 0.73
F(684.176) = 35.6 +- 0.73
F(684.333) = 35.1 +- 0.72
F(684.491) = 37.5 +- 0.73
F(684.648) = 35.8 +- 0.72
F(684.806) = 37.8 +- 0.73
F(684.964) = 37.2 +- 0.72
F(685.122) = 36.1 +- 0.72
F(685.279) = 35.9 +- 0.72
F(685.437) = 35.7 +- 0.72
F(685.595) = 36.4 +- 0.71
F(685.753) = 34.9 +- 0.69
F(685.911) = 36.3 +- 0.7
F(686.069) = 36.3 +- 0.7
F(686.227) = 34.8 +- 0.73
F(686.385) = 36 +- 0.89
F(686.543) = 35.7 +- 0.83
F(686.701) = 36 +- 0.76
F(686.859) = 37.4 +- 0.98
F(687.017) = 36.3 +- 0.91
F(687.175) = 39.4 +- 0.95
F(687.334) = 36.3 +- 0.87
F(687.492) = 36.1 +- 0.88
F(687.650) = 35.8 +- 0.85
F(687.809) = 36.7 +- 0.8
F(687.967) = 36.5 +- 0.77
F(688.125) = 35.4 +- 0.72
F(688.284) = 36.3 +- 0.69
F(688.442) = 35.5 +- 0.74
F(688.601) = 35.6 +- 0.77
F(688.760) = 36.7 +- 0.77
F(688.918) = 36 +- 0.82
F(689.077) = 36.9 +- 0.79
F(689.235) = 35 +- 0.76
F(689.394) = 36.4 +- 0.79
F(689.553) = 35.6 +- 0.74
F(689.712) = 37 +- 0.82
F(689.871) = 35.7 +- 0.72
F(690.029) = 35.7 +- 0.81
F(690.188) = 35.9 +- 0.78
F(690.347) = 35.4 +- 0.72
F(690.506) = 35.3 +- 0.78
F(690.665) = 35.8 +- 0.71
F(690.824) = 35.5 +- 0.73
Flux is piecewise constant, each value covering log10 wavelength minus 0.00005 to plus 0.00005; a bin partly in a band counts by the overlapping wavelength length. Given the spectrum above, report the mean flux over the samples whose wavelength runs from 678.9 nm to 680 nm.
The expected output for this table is 36.5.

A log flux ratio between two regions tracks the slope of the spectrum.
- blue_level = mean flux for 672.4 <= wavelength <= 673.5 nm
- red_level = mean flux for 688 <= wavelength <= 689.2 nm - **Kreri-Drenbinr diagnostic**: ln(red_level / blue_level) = -0.02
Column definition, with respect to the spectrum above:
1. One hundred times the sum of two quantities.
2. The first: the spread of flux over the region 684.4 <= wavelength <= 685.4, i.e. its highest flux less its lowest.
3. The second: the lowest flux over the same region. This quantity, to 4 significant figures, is 3780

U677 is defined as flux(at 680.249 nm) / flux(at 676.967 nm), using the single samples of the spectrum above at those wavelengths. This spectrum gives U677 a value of 1.01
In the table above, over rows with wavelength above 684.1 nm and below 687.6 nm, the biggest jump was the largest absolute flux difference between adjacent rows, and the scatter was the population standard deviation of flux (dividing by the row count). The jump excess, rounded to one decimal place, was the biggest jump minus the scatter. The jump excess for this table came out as 2.1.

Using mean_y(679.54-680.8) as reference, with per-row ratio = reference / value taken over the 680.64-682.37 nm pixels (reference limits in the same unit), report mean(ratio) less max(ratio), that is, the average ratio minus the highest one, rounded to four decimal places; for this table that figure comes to -0.0295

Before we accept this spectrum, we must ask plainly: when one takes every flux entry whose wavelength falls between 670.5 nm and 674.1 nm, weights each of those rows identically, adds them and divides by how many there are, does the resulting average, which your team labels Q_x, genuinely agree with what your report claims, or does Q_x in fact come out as 36.7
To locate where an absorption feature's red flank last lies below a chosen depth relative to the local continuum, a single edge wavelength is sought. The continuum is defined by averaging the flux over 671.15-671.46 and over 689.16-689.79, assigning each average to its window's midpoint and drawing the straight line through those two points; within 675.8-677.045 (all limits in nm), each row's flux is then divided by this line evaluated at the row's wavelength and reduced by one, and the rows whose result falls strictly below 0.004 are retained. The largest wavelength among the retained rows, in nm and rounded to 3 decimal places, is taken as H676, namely 676.967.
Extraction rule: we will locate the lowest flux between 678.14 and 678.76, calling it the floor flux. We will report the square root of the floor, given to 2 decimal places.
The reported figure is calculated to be 6.00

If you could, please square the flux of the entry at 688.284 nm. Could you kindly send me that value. 1318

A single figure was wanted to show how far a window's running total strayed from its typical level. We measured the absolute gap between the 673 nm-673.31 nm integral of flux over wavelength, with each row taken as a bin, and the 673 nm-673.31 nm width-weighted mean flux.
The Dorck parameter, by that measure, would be 25.9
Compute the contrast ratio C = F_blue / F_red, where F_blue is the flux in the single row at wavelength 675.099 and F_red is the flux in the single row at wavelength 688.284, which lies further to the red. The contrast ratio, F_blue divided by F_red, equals 0.98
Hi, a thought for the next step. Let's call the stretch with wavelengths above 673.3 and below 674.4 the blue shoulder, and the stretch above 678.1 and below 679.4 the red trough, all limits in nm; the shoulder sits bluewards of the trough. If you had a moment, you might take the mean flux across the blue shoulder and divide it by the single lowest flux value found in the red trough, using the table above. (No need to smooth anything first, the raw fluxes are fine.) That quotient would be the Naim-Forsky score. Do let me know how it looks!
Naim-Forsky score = 1.03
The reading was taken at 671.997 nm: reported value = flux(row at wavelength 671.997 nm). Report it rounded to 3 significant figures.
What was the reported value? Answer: 37.3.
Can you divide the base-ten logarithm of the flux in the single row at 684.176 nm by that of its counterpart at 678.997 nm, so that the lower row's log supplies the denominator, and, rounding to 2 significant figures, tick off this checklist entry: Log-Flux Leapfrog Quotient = 0.99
